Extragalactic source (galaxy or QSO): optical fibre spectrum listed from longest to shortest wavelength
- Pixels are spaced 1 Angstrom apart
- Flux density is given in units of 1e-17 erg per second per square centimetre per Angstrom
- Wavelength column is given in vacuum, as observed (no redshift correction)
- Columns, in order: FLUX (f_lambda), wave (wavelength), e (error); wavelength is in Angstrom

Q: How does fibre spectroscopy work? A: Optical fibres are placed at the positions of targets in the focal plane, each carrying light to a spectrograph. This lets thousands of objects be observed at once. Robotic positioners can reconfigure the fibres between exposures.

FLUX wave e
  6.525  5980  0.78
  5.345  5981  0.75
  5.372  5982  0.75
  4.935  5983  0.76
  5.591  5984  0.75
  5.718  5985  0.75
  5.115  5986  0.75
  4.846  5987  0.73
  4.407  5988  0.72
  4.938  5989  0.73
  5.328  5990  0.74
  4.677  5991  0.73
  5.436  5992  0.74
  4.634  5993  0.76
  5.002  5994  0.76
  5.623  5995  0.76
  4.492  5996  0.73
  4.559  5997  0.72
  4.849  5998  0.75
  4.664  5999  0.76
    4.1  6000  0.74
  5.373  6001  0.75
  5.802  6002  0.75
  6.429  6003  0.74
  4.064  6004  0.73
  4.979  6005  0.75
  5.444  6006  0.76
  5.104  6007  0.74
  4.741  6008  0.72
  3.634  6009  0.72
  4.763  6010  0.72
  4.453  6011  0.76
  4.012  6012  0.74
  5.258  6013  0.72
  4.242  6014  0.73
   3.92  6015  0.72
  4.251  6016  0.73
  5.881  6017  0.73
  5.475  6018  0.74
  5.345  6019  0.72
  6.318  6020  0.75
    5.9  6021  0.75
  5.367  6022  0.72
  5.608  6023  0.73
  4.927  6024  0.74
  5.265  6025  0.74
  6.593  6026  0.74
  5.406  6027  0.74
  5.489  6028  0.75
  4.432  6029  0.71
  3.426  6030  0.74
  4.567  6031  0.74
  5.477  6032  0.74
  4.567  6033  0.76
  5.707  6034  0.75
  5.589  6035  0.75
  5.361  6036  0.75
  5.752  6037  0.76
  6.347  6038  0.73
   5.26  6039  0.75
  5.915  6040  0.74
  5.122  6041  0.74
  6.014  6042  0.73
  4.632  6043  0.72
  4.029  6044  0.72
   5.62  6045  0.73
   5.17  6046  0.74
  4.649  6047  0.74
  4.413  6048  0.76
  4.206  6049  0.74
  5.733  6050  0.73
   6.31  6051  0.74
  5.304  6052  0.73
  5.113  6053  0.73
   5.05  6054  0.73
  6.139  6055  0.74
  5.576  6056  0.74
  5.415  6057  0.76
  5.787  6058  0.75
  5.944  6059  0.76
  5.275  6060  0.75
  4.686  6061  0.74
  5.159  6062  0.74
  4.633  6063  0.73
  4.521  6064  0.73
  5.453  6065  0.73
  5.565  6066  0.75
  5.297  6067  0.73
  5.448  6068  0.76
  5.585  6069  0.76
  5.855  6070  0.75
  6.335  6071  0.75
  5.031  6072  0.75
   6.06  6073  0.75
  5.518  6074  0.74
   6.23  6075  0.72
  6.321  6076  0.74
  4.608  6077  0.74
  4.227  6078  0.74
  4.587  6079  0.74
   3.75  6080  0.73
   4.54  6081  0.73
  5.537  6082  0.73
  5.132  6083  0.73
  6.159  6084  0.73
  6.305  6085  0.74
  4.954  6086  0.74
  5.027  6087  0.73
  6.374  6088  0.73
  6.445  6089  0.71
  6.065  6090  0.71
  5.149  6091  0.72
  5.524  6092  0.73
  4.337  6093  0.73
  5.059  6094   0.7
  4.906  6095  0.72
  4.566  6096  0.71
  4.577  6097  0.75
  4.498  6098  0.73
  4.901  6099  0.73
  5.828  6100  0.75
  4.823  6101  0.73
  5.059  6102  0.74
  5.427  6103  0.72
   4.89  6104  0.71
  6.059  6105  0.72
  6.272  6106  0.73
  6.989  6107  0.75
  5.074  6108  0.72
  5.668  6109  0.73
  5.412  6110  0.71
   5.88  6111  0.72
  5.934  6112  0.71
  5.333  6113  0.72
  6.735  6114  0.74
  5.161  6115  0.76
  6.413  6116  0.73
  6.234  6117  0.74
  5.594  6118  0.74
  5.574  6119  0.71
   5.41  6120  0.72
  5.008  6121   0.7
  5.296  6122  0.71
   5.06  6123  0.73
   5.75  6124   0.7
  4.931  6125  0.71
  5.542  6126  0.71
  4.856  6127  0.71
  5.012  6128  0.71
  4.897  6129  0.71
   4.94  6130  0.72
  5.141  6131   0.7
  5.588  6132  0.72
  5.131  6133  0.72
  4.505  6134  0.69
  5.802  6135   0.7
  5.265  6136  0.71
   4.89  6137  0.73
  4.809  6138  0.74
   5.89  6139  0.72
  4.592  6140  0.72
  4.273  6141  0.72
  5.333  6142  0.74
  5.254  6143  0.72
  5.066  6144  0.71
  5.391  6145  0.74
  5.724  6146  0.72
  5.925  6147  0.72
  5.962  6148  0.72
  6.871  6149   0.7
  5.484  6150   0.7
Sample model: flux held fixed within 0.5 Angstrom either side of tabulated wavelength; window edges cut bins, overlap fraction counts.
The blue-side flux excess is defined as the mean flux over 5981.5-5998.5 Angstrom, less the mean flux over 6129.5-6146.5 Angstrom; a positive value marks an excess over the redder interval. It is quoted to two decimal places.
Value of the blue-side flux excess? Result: -0.12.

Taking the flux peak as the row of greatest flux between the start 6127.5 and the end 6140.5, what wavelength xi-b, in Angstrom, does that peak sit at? 6139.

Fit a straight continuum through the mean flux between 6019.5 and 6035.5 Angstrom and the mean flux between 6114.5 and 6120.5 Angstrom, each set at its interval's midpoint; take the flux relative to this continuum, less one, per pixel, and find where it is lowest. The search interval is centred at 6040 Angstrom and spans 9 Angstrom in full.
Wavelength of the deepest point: 6044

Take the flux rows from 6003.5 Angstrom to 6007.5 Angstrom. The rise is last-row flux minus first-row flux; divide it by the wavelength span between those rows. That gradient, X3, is 0.35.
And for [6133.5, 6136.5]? 0.38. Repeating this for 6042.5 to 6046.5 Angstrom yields 0.18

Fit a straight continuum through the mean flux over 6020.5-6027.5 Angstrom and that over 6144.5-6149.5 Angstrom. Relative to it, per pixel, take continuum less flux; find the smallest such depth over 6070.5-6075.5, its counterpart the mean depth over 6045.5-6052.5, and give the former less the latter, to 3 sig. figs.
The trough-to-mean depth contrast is -1.15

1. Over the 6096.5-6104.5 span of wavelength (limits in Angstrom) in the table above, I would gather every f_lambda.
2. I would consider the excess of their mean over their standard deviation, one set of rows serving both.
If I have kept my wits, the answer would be 4.6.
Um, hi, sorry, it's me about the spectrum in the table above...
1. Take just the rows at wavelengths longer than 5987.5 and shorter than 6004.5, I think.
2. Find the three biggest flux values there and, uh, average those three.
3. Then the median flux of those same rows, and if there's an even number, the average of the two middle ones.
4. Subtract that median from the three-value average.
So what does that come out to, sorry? 1.1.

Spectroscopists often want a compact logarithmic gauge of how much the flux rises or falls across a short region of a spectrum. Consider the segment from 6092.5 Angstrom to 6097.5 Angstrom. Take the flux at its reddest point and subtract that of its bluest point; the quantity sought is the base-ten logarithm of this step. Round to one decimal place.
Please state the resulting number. -0.6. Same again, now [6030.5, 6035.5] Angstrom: 0.0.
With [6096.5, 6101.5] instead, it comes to -0.6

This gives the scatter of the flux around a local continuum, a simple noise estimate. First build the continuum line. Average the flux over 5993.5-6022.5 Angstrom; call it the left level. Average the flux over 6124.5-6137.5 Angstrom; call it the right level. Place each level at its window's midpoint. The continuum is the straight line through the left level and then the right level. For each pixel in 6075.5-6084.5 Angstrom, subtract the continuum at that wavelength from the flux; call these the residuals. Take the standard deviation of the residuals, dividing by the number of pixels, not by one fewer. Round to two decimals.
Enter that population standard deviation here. 0.82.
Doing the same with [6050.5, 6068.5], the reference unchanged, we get 0.48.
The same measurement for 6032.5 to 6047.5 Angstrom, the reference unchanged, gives 0.61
